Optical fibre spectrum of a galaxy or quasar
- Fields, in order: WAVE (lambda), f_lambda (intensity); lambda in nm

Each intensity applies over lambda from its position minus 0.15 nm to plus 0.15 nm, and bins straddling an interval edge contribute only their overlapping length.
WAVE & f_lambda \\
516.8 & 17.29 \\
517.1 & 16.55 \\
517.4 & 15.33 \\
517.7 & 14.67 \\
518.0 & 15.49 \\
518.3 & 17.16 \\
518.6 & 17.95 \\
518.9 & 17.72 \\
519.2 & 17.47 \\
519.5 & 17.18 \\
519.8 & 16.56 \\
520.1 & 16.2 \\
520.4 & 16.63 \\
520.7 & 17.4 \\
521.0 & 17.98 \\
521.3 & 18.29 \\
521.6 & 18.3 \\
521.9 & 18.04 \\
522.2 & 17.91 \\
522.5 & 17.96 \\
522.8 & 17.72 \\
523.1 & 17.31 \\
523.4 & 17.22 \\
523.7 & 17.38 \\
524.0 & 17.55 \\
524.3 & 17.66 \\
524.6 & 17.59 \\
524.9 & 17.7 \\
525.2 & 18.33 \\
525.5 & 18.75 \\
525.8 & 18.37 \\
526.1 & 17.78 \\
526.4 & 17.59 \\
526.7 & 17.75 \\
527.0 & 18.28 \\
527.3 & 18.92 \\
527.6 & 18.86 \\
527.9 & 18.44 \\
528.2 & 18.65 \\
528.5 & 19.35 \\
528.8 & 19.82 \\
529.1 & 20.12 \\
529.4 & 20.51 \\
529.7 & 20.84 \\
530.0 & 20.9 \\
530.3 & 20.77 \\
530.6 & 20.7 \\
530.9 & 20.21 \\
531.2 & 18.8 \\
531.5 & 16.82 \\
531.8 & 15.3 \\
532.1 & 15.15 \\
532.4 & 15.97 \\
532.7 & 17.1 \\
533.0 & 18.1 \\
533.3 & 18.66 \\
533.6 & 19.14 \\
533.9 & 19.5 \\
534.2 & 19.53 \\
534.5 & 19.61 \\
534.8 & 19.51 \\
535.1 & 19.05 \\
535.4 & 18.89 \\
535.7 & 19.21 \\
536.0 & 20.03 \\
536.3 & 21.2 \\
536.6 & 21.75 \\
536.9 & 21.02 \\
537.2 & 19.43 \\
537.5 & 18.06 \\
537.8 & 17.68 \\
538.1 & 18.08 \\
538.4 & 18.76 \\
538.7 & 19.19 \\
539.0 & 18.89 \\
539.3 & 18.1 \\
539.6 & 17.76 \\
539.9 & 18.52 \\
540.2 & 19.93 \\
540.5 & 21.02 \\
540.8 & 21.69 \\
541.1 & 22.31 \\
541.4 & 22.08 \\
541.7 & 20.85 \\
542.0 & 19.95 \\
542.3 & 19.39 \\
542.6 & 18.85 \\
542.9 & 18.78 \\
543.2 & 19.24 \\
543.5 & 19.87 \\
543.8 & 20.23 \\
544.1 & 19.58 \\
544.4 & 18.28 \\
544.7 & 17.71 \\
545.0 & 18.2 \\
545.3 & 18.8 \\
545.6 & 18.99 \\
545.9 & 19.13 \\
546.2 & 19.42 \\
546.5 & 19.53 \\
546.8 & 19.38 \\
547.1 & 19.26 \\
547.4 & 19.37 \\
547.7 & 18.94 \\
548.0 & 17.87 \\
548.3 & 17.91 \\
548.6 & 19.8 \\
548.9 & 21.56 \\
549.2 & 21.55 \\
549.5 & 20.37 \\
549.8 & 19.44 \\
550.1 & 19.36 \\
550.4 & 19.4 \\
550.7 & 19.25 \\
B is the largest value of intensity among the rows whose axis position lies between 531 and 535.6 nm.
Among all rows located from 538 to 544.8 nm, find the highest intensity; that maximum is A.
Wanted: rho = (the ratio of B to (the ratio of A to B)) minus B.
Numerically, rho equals -2.4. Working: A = 22.31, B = 19.61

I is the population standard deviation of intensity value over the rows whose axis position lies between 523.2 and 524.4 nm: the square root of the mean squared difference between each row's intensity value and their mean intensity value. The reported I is 0.2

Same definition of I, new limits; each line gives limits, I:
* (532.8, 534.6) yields 0.5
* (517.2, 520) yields 1.1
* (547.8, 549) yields 1.5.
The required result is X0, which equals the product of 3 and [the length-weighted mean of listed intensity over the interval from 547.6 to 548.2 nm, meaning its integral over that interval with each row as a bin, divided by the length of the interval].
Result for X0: 55.0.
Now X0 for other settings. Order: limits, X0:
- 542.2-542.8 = 57.2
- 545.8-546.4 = 57.9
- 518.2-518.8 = 52.8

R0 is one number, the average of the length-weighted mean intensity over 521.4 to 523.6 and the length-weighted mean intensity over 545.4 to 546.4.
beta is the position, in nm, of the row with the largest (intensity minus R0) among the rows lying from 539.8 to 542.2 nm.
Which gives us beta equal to 541.1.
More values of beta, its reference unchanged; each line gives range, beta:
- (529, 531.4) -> 530.0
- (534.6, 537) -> 536.6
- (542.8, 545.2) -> 543.8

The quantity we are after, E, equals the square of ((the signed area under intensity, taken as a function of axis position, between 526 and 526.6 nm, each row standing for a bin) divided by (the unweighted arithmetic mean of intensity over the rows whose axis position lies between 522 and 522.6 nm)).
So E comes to 0.35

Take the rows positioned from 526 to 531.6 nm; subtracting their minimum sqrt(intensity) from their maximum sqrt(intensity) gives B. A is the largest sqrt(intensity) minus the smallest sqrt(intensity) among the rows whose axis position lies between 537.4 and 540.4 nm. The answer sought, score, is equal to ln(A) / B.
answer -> -2.9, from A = 0.26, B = 0.47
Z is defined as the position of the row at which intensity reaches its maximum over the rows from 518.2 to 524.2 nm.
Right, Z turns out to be 521.6 nm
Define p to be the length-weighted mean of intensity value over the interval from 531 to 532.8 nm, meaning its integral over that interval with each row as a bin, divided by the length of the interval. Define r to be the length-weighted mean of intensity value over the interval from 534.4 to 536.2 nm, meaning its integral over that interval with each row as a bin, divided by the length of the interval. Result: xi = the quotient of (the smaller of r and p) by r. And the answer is 0.85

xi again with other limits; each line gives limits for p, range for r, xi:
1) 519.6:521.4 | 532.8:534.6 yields 0.90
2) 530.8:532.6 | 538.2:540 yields 0.92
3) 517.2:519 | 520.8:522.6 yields 0.91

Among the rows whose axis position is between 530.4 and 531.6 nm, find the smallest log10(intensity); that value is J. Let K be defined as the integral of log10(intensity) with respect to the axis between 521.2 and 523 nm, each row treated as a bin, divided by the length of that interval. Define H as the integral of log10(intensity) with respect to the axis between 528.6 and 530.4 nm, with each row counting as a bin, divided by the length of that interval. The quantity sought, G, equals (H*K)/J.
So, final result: 1.34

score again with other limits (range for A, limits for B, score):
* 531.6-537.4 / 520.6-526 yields -1.4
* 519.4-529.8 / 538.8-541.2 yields -1.2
